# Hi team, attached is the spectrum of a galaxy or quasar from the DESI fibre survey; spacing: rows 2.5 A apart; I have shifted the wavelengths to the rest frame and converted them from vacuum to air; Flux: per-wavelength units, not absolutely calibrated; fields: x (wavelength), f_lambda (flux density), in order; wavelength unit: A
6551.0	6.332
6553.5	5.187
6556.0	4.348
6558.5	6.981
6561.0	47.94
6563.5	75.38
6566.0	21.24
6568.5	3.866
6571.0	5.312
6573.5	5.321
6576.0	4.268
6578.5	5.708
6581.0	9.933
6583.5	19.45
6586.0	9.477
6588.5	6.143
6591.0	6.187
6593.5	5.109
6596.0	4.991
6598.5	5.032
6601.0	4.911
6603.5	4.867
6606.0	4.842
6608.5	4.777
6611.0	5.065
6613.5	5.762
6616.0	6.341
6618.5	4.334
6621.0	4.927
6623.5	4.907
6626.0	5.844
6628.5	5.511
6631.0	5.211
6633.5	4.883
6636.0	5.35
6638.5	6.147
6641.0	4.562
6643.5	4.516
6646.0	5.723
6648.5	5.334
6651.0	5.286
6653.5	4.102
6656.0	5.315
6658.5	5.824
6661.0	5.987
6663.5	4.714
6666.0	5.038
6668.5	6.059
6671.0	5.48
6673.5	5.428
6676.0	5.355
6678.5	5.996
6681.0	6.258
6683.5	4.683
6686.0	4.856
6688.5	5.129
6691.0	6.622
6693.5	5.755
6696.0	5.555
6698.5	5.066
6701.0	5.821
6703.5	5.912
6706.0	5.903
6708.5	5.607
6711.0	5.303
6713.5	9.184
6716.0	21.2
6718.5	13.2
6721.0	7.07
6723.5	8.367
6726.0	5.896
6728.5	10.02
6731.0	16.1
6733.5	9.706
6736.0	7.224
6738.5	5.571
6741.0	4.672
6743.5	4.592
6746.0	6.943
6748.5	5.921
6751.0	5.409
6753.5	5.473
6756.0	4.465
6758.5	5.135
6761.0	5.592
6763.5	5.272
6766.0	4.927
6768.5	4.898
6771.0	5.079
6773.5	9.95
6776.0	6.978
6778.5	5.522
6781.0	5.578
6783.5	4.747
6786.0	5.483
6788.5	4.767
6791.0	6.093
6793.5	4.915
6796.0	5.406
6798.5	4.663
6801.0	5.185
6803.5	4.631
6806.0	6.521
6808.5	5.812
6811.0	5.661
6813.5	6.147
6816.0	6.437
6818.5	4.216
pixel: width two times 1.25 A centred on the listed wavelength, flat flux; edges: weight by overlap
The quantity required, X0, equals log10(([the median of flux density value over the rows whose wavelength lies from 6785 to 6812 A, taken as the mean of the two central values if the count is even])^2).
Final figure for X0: 1.47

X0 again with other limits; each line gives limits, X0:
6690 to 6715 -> 1.53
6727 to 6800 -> 1.48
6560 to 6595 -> 1.58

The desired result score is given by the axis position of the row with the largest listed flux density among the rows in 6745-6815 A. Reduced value 6773.5 A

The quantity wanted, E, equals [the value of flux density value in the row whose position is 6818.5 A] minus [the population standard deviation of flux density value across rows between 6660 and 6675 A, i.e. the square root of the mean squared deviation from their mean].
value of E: 3.7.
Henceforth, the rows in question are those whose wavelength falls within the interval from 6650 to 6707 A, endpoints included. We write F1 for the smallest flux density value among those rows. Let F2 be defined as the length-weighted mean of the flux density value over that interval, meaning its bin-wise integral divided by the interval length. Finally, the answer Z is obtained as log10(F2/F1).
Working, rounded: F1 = 4.102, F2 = 5.5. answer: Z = 0.126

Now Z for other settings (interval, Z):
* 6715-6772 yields 0.223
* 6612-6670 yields 0.110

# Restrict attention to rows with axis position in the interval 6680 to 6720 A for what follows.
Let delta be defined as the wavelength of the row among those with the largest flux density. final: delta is 6716.0 A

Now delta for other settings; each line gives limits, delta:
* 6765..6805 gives 6773.5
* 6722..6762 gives 6731.0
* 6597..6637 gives 6616.0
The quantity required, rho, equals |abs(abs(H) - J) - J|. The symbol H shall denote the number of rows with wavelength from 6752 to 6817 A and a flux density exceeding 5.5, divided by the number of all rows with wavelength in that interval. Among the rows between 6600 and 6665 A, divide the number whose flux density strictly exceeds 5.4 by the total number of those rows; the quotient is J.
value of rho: 0.19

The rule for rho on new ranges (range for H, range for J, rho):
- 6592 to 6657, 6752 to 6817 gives 0.23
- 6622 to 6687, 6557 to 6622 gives 0.35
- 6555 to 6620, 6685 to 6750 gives 0.46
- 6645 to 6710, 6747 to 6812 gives 0.50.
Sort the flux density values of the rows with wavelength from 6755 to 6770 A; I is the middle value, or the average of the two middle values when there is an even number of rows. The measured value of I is 5.03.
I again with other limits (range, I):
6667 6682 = 5.74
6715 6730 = 9.19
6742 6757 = 5.44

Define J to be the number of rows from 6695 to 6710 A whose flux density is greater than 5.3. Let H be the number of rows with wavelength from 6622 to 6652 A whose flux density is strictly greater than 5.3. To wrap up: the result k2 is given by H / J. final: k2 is 1.2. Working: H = 6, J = 5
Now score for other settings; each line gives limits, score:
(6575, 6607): 6583.5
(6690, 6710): 6691.0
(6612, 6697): 6691.0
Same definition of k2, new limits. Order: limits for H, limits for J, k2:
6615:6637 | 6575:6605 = 0.7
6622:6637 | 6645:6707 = 0.2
